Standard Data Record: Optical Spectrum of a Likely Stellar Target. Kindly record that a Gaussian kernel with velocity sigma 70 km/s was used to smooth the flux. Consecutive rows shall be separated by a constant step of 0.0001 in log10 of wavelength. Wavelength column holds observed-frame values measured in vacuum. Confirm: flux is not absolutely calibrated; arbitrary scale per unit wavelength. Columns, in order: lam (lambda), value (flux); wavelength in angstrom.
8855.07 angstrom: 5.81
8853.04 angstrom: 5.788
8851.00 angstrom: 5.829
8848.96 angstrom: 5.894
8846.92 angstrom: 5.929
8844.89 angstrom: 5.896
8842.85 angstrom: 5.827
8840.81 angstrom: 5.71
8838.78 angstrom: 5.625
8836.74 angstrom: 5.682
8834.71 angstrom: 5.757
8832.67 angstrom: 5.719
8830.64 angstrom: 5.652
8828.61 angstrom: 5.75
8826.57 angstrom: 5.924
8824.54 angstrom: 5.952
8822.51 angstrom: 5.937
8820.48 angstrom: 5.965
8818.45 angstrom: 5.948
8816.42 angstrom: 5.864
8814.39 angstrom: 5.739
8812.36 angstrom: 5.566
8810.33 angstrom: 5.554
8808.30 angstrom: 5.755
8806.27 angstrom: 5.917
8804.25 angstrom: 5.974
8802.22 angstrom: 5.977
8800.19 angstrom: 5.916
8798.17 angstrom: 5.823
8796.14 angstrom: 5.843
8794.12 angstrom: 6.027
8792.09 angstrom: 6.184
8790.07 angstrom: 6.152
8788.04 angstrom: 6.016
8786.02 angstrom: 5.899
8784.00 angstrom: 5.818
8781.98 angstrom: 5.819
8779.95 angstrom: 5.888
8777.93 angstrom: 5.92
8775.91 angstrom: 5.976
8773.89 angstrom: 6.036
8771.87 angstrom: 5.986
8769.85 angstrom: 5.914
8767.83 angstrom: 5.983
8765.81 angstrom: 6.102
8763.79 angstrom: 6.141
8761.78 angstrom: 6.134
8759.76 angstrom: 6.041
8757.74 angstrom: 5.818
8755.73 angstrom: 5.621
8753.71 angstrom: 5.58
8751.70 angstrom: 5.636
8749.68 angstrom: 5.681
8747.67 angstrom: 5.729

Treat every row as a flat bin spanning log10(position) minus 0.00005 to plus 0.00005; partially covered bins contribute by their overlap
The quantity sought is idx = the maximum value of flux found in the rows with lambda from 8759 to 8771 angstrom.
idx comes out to 6.141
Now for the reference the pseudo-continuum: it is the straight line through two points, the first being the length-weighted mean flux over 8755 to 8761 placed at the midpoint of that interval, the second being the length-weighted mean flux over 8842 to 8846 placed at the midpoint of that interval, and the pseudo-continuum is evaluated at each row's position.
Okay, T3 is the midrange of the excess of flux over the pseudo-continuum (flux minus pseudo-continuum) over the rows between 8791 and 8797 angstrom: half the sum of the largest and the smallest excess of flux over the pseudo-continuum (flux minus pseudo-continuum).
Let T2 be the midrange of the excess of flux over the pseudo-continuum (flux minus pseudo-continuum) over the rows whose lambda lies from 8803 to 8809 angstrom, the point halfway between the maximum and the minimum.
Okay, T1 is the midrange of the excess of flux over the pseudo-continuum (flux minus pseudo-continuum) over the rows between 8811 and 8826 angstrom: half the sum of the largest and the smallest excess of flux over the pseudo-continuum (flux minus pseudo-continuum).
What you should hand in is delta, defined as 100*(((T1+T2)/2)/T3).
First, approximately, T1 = -0.10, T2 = 0.004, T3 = 0.16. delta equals -30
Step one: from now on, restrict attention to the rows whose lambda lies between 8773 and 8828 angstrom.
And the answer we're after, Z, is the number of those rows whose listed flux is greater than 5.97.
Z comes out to 8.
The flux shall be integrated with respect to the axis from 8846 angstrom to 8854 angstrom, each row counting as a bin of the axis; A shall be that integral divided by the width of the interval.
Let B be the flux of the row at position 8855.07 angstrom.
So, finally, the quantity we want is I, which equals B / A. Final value 0.99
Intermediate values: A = 5.85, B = 5.81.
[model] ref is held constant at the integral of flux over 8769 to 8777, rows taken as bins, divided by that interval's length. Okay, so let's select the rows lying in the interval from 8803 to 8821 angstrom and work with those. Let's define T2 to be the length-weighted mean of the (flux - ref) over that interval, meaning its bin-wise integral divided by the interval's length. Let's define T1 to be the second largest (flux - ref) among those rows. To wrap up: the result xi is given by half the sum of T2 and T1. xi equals -0.09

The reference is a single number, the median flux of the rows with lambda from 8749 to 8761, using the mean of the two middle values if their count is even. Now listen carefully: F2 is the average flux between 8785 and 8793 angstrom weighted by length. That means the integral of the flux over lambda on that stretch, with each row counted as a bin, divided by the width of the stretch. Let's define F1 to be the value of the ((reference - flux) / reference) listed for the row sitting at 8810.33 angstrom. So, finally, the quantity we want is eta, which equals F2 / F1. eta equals 328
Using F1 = 0.018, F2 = 6.06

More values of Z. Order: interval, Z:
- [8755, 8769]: 5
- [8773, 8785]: 2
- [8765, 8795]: 9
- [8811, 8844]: 0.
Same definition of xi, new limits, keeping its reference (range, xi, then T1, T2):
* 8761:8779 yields 0.10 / 0.15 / 0.04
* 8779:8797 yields 0.08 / 0.17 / -0.02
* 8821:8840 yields -0.12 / -0.04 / -0.20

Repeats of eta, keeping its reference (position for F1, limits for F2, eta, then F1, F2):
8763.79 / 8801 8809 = -69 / -0.085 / 5.91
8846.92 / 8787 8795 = -127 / -0.048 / 6.09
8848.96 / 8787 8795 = -146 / -0.042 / 6.09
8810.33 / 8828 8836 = 310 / 0.018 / 5.72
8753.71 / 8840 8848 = 421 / 0.014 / 5.84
